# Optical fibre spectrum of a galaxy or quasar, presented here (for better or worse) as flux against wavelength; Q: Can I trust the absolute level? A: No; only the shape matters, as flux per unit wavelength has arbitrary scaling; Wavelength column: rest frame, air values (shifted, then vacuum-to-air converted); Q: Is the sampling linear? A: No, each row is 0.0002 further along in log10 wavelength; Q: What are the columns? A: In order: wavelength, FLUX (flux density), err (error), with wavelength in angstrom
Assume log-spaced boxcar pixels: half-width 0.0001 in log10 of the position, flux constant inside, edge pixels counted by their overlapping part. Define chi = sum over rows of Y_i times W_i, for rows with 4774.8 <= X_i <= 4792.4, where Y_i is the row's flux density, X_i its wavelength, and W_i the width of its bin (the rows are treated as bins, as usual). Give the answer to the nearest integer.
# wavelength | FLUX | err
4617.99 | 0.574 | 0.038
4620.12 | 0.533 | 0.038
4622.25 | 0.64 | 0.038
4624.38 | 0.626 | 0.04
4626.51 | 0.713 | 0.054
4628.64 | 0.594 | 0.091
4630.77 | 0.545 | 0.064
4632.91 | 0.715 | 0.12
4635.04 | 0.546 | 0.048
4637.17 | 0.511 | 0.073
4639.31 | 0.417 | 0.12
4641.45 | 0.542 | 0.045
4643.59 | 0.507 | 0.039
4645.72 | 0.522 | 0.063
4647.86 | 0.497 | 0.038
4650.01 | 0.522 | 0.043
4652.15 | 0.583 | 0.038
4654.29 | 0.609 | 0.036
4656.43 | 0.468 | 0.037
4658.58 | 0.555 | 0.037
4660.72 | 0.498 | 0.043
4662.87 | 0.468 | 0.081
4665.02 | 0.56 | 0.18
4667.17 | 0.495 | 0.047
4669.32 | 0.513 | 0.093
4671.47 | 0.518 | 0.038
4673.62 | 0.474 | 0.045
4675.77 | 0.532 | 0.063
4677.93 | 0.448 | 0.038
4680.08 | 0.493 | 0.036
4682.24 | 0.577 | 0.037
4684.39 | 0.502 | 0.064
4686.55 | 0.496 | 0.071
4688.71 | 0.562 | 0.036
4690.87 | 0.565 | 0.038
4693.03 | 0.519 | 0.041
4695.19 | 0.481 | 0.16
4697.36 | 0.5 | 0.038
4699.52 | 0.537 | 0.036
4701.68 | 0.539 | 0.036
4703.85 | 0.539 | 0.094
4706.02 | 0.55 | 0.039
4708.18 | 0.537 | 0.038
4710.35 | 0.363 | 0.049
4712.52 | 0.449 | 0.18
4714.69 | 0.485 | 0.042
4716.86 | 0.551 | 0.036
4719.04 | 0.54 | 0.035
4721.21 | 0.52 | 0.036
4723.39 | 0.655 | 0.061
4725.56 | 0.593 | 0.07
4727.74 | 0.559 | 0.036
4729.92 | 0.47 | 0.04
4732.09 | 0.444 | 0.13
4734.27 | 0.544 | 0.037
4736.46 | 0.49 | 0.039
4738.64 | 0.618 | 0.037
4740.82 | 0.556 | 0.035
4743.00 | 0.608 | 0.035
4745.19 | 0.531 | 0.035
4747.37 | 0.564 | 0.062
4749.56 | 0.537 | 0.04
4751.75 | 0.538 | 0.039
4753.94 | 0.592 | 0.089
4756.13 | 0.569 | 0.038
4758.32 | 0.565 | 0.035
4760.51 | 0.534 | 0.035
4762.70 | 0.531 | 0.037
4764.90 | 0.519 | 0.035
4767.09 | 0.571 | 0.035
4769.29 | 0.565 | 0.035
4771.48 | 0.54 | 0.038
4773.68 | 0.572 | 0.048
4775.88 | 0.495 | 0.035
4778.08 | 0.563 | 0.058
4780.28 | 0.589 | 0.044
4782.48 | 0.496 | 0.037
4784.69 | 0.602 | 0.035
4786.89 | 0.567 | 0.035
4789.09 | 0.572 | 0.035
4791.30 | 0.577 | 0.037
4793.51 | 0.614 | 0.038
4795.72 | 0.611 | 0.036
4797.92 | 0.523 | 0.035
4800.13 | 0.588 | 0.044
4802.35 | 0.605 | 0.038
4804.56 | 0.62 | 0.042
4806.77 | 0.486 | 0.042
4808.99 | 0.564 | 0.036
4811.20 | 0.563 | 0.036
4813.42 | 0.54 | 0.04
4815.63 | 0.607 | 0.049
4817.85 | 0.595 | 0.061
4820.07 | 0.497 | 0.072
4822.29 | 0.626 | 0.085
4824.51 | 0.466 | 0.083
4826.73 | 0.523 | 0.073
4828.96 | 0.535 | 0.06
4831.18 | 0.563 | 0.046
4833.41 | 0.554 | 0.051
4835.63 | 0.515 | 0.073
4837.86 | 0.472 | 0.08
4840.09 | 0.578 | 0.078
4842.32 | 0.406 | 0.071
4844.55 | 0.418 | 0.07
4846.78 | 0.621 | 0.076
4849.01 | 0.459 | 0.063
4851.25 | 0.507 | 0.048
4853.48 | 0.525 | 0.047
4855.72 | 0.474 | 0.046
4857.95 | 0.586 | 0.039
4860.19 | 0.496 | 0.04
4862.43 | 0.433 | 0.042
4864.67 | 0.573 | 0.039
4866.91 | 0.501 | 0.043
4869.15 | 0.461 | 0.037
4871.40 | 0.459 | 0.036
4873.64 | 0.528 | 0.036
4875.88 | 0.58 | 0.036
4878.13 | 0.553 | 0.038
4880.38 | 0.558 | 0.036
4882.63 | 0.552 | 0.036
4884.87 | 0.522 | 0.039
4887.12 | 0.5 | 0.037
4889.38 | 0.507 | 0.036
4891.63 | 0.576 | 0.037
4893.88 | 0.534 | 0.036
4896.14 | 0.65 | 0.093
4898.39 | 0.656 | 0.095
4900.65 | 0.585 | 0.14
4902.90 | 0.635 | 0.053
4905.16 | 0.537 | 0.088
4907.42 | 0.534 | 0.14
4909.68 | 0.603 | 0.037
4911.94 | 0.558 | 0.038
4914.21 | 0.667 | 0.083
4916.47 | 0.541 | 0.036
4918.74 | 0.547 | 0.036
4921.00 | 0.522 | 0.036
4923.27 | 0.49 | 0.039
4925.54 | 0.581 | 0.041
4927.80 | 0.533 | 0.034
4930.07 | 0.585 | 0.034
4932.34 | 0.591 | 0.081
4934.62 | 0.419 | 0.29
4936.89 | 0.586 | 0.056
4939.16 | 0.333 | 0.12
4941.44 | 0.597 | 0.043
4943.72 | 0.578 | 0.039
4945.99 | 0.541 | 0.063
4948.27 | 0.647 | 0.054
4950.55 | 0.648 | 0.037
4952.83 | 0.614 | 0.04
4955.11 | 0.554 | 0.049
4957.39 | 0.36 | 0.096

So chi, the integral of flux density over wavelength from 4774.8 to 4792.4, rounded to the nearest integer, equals 10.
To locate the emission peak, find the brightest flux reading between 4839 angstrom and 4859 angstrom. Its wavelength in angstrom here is 4846.78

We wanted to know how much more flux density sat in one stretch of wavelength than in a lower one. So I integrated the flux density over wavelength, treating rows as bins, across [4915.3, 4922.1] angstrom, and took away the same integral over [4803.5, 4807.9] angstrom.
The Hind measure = 1.2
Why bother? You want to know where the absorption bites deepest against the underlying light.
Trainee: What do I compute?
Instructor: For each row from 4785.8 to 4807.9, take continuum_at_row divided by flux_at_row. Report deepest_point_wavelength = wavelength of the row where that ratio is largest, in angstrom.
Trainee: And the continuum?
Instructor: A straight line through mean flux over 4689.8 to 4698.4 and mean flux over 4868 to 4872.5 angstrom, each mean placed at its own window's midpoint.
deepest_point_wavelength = 4806.77 angstrom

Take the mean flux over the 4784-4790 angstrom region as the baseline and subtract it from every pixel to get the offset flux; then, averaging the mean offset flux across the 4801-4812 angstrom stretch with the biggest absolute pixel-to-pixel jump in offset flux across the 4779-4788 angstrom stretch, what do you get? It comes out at 0.047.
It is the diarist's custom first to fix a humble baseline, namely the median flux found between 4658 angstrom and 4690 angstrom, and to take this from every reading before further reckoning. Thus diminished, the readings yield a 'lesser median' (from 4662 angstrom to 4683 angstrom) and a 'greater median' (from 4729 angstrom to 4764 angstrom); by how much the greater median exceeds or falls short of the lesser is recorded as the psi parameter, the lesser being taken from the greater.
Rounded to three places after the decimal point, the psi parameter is 0.037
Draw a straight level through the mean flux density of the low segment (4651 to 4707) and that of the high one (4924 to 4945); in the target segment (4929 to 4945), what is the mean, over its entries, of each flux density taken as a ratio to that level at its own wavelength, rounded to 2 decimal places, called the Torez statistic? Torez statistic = 0.99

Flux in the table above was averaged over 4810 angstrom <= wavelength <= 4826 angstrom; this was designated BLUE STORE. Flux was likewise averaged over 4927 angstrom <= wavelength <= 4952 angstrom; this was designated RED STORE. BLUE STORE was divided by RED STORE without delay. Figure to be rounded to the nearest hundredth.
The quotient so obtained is 1.01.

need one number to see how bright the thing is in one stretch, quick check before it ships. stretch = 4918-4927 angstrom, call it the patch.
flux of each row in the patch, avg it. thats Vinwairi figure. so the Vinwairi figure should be 0.535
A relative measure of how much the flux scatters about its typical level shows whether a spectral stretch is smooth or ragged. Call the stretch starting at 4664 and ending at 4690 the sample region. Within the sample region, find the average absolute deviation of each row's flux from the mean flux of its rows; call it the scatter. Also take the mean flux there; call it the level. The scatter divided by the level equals 0.058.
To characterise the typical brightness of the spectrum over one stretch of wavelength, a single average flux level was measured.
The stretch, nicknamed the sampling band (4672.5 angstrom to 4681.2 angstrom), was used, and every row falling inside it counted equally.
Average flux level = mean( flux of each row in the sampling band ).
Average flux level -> 0.49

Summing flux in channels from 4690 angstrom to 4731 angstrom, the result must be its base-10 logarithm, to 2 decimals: 1.00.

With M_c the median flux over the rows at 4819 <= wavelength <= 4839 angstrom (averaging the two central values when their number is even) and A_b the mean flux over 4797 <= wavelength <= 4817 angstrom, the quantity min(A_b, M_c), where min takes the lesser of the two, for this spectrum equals 0.523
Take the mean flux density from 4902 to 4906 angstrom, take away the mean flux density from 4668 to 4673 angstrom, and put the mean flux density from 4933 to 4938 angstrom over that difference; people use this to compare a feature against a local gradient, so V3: 7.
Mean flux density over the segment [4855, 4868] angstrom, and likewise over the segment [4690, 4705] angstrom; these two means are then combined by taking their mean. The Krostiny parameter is 0.518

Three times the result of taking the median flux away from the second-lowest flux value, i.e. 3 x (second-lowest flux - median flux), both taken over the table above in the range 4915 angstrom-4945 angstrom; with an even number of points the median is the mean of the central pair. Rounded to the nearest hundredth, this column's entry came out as -0.38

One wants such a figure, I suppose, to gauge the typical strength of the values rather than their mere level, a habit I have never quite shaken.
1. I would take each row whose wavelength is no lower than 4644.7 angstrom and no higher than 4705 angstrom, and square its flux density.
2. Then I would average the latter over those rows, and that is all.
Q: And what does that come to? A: 0.272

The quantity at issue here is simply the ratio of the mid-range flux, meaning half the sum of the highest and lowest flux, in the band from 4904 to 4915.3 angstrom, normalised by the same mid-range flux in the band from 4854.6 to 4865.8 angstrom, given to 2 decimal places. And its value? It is 1.18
